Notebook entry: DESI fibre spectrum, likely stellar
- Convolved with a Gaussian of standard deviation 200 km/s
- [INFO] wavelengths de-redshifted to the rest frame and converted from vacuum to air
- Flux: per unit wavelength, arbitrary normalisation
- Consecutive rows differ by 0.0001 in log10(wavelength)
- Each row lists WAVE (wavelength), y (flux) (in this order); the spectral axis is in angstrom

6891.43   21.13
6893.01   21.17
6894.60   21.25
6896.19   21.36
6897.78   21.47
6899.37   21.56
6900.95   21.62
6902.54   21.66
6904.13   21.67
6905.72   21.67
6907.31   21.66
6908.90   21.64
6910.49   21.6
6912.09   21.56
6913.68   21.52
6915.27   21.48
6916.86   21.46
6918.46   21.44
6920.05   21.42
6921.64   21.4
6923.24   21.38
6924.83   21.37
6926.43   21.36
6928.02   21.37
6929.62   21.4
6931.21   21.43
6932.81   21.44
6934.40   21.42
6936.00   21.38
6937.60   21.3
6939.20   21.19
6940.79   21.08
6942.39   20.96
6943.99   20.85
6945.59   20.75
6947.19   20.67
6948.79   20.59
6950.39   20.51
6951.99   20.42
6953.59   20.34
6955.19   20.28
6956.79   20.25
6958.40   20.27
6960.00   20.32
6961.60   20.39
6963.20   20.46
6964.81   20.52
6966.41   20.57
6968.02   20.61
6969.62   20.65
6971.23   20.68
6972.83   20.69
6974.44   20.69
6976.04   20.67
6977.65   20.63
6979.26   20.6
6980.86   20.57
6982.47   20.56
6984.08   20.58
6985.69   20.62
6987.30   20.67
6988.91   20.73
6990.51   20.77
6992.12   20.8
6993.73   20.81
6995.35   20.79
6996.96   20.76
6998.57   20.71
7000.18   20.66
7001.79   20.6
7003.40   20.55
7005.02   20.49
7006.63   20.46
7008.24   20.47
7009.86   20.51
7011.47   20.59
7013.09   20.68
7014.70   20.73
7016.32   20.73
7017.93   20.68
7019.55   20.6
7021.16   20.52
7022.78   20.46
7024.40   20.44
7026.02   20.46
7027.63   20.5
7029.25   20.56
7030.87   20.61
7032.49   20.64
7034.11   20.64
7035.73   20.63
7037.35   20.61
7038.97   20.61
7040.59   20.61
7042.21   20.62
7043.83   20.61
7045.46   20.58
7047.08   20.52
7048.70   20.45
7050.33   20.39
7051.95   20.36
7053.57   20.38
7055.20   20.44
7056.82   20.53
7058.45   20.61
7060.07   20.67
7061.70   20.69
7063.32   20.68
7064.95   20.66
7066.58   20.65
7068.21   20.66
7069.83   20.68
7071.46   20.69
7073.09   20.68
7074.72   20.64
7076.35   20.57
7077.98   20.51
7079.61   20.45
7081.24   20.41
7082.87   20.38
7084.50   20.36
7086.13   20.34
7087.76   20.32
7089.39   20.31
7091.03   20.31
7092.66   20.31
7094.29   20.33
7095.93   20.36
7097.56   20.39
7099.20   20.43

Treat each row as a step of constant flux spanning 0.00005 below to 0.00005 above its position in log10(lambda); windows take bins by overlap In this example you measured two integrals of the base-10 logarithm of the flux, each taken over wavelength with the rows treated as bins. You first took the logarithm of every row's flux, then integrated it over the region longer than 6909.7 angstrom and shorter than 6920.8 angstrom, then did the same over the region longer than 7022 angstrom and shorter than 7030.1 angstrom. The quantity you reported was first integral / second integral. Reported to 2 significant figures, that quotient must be 1.4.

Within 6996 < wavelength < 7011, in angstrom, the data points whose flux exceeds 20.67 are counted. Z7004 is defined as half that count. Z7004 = 1.0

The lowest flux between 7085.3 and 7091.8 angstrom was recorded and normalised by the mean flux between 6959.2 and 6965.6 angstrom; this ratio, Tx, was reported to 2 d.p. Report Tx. 0.99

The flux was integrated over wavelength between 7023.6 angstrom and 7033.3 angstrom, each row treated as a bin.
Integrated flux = 199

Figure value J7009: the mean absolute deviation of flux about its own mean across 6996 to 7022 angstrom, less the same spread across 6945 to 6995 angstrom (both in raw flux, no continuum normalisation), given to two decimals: -0.04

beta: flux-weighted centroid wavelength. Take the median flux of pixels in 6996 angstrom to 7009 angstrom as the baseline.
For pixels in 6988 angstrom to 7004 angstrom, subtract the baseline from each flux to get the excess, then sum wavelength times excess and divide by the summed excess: 6994.0 angstrom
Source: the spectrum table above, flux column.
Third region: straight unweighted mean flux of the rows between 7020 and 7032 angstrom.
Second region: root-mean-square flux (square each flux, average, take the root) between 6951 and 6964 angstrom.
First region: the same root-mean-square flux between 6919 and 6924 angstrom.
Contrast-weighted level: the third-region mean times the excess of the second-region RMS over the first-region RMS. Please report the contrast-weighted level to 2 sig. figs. -22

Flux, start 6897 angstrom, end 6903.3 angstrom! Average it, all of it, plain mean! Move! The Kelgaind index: 21.6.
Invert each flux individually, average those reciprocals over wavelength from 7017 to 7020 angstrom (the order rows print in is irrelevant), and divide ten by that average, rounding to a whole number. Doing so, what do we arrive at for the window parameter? 206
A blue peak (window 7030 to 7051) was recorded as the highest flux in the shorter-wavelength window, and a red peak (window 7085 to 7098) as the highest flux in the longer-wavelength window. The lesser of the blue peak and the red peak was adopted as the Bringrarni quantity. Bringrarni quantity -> 20.4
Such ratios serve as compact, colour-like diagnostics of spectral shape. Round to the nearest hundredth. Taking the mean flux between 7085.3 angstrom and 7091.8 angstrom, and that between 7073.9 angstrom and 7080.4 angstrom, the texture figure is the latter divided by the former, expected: 1.01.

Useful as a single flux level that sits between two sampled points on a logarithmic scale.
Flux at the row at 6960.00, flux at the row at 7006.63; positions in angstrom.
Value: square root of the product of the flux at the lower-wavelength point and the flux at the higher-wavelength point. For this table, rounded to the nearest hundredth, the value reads 20.39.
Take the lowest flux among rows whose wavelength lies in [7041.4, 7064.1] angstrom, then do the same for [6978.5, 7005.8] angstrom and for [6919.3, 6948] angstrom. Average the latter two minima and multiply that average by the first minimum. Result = 419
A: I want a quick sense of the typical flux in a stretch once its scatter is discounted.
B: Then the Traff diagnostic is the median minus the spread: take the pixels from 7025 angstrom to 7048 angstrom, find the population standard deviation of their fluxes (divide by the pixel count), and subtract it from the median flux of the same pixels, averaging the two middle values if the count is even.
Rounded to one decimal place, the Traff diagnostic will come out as 20.6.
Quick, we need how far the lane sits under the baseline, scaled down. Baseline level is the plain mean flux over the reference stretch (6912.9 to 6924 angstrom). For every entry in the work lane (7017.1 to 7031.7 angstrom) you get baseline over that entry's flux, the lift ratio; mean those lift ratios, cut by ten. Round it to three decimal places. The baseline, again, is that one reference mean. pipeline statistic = 0.104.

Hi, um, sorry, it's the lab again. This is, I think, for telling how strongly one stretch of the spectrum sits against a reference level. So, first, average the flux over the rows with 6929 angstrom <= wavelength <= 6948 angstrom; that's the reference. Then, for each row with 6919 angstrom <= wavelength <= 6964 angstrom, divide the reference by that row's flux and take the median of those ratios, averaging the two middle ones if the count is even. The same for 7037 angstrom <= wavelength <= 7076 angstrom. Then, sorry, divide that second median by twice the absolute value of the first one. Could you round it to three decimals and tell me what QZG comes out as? 0.510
